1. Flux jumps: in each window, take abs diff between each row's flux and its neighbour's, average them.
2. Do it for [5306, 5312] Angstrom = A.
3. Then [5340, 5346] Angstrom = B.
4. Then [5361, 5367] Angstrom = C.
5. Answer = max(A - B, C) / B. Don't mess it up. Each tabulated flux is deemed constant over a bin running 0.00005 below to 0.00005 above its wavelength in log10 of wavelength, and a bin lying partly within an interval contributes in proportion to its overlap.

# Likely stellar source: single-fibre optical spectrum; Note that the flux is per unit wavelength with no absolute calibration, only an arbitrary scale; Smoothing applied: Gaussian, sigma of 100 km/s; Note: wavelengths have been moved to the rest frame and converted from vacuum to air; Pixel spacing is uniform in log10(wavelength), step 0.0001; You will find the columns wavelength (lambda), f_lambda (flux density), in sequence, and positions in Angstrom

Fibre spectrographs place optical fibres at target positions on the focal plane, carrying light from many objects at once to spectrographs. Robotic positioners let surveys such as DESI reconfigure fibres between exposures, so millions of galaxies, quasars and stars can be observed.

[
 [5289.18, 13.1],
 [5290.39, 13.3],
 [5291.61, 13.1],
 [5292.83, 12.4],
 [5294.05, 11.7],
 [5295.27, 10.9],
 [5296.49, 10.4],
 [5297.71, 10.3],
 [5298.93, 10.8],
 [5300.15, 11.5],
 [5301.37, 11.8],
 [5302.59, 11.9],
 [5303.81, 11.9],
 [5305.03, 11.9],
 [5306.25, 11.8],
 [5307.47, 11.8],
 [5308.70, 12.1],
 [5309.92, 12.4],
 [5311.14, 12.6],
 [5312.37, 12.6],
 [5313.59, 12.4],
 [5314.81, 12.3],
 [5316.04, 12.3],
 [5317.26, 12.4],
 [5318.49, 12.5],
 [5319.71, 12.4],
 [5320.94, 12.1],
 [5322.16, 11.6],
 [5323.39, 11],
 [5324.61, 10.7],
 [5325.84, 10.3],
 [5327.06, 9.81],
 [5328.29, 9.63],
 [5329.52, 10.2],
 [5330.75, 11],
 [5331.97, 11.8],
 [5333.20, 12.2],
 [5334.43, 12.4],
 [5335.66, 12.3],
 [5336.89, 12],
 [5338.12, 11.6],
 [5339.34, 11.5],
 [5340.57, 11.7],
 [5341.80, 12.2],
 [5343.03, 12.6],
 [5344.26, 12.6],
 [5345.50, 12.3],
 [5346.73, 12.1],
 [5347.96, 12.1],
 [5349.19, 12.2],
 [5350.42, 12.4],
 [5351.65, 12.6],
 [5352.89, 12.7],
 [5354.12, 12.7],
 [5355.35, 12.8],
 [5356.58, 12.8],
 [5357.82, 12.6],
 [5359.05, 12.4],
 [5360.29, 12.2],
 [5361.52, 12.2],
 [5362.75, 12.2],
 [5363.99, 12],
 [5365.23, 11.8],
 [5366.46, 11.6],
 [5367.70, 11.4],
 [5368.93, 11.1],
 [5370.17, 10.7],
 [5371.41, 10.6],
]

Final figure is 0.50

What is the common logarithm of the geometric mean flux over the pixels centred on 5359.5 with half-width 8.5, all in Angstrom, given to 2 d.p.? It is 1.09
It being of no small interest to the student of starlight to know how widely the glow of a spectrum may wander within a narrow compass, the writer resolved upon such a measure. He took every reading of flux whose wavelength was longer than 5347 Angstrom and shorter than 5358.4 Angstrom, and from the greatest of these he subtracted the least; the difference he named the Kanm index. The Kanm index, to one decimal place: 0.7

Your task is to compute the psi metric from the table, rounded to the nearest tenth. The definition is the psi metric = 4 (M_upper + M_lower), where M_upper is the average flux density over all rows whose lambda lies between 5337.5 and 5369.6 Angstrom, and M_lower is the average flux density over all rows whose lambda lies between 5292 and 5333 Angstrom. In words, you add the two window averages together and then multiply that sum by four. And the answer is 94.9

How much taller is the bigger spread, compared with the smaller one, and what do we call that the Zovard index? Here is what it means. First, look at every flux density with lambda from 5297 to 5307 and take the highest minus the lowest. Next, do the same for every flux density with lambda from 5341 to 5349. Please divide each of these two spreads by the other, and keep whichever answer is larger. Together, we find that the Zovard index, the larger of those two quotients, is 3.2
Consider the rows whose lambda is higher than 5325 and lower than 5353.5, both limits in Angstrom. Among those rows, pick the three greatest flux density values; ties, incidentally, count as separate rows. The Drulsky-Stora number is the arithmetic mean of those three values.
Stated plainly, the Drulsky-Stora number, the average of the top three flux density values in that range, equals 12.6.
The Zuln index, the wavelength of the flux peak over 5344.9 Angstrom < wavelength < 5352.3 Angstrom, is 5351.65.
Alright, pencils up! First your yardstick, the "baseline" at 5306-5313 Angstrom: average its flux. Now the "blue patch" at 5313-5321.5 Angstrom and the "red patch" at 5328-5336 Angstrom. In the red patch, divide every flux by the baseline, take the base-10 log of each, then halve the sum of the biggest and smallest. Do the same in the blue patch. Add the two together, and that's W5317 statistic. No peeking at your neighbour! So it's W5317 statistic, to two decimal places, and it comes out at -0.05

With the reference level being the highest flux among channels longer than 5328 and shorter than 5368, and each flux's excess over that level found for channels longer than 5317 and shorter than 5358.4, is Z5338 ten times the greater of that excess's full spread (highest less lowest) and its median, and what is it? 32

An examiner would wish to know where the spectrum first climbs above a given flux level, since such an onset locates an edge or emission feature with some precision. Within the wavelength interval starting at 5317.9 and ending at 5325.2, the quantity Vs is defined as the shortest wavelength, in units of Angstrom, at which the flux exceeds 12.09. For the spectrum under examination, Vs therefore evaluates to 5318.49 Angstrom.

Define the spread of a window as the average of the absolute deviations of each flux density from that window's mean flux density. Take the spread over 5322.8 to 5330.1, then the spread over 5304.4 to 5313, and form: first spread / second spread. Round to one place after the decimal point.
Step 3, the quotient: 1.3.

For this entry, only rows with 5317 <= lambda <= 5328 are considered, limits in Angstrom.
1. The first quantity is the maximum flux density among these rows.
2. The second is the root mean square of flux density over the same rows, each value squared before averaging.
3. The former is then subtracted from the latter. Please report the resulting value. -1.0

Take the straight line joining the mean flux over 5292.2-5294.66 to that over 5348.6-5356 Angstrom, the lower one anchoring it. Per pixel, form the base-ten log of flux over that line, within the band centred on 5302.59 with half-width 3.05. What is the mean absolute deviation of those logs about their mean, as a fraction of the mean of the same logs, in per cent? -35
